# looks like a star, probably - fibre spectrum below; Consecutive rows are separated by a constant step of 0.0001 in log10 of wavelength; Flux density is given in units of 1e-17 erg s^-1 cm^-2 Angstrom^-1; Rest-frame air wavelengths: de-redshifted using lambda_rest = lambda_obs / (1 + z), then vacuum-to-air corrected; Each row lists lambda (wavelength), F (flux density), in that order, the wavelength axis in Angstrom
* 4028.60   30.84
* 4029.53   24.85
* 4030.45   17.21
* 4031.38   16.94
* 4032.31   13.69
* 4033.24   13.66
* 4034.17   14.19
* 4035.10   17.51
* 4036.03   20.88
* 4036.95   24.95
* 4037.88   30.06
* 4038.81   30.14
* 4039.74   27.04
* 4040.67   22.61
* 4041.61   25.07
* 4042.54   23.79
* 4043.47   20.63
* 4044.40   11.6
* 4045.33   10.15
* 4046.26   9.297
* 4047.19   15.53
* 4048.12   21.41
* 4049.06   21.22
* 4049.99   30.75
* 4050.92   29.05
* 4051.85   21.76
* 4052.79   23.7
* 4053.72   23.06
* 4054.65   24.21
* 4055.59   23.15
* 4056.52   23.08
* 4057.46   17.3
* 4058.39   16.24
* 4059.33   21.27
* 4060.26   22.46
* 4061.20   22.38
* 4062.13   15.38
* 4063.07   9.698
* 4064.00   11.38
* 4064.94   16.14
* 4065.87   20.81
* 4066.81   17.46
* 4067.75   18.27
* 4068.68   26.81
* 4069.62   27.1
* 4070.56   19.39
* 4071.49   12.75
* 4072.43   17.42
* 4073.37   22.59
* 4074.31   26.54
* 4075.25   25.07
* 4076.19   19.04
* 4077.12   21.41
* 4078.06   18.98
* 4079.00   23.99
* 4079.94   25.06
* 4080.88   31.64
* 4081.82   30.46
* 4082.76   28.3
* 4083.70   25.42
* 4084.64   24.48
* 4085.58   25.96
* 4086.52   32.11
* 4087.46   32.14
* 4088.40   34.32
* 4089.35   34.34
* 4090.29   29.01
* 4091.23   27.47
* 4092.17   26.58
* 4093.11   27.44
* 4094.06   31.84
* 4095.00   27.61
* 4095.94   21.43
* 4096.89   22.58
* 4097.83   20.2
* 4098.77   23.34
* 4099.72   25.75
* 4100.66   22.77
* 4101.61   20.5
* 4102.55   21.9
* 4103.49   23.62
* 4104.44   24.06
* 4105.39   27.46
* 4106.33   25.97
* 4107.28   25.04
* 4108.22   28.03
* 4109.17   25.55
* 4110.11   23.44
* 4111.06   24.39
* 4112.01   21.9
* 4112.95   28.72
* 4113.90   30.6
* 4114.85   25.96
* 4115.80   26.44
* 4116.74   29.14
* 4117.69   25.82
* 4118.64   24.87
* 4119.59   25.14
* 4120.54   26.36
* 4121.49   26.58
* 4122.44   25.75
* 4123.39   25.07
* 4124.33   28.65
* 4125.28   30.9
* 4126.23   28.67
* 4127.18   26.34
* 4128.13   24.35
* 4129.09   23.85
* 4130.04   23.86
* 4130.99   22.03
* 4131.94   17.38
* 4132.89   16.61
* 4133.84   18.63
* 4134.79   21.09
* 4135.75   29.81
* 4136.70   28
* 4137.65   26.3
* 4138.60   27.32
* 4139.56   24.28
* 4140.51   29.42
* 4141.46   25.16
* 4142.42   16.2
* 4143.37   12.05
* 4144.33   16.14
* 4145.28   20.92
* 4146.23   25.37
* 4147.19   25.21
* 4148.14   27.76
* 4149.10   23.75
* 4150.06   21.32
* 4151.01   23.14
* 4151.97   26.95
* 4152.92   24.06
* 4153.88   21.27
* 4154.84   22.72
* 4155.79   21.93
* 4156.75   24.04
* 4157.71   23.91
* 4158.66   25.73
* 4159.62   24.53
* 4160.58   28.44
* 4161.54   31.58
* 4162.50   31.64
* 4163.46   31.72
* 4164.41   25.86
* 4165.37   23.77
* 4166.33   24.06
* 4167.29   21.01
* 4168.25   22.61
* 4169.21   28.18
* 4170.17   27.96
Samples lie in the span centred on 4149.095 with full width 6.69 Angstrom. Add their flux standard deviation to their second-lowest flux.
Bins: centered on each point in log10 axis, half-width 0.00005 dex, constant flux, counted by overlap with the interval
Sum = 25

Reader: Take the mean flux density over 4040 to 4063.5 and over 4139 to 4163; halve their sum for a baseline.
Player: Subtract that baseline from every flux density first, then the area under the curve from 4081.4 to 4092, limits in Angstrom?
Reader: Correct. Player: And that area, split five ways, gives 15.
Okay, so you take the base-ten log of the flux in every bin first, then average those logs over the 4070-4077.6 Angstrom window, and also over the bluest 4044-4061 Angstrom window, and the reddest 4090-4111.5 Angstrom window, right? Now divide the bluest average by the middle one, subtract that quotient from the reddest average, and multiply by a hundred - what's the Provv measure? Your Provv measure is 40.8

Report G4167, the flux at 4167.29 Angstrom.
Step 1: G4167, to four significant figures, 21.01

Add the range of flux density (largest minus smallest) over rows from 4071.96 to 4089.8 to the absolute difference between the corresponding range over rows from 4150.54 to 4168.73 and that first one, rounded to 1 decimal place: 23.1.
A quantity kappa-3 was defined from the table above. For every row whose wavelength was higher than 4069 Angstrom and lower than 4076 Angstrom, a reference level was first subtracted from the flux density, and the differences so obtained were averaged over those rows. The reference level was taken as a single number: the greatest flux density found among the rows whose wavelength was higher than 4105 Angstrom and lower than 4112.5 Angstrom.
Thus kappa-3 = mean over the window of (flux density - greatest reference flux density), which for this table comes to -6.5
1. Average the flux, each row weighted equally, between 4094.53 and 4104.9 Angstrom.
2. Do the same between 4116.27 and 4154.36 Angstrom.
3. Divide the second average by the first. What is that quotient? 1.05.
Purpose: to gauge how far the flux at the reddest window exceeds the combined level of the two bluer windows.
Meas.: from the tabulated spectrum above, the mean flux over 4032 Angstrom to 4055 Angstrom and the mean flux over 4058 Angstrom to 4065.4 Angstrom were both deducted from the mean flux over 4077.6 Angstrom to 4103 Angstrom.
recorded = -11.4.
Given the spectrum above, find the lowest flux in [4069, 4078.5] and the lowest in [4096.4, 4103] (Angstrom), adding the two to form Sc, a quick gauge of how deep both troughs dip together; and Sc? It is 33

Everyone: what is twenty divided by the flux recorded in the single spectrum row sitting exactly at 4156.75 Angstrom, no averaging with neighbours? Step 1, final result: 0.83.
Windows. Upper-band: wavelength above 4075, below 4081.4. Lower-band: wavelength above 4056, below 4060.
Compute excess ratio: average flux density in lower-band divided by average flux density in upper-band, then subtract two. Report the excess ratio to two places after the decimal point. -1.17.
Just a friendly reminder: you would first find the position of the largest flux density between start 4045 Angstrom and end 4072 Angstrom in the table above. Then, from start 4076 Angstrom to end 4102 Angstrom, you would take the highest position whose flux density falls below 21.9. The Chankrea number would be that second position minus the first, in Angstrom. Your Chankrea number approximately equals 51.6 Angstrom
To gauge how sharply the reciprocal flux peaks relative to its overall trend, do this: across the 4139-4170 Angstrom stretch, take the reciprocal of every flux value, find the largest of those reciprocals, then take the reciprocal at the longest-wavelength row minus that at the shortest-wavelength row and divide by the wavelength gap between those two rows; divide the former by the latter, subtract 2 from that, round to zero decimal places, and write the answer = -434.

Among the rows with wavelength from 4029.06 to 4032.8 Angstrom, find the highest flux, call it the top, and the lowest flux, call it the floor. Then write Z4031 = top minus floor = 11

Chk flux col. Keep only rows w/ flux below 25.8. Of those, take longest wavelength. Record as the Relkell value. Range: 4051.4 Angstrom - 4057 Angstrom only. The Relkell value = 4056.52 Angstrom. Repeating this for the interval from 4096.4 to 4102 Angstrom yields 4101.61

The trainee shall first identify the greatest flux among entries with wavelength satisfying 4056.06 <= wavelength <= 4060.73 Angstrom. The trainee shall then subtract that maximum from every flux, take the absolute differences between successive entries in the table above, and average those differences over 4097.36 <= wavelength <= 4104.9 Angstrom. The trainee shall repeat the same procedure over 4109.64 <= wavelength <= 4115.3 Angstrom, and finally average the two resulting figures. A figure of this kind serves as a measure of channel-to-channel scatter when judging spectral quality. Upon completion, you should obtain 2.70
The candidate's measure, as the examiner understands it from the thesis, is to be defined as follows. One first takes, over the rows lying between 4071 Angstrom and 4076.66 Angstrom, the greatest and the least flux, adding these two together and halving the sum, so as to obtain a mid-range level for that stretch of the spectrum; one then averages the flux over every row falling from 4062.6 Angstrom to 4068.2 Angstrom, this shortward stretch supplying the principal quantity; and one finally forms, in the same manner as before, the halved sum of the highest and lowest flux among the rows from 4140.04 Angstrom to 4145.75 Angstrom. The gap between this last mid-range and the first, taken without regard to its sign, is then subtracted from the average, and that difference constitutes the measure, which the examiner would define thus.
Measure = 15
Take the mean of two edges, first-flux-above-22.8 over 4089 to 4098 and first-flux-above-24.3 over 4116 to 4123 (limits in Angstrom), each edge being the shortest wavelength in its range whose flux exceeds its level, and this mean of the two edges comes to 4103.0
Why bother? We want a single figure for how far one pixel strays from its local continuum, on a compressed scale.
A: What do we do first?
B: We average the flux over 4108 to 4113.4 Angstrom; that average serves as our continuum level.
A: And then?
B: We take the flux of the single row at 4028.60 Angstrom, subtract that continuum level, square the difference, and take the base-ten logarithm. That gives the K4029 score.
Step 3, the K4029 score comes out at 1.5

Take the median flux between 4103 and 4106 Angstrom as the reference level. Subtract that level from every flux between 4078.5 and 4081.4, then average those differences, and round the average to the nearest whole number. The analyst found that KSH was 3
